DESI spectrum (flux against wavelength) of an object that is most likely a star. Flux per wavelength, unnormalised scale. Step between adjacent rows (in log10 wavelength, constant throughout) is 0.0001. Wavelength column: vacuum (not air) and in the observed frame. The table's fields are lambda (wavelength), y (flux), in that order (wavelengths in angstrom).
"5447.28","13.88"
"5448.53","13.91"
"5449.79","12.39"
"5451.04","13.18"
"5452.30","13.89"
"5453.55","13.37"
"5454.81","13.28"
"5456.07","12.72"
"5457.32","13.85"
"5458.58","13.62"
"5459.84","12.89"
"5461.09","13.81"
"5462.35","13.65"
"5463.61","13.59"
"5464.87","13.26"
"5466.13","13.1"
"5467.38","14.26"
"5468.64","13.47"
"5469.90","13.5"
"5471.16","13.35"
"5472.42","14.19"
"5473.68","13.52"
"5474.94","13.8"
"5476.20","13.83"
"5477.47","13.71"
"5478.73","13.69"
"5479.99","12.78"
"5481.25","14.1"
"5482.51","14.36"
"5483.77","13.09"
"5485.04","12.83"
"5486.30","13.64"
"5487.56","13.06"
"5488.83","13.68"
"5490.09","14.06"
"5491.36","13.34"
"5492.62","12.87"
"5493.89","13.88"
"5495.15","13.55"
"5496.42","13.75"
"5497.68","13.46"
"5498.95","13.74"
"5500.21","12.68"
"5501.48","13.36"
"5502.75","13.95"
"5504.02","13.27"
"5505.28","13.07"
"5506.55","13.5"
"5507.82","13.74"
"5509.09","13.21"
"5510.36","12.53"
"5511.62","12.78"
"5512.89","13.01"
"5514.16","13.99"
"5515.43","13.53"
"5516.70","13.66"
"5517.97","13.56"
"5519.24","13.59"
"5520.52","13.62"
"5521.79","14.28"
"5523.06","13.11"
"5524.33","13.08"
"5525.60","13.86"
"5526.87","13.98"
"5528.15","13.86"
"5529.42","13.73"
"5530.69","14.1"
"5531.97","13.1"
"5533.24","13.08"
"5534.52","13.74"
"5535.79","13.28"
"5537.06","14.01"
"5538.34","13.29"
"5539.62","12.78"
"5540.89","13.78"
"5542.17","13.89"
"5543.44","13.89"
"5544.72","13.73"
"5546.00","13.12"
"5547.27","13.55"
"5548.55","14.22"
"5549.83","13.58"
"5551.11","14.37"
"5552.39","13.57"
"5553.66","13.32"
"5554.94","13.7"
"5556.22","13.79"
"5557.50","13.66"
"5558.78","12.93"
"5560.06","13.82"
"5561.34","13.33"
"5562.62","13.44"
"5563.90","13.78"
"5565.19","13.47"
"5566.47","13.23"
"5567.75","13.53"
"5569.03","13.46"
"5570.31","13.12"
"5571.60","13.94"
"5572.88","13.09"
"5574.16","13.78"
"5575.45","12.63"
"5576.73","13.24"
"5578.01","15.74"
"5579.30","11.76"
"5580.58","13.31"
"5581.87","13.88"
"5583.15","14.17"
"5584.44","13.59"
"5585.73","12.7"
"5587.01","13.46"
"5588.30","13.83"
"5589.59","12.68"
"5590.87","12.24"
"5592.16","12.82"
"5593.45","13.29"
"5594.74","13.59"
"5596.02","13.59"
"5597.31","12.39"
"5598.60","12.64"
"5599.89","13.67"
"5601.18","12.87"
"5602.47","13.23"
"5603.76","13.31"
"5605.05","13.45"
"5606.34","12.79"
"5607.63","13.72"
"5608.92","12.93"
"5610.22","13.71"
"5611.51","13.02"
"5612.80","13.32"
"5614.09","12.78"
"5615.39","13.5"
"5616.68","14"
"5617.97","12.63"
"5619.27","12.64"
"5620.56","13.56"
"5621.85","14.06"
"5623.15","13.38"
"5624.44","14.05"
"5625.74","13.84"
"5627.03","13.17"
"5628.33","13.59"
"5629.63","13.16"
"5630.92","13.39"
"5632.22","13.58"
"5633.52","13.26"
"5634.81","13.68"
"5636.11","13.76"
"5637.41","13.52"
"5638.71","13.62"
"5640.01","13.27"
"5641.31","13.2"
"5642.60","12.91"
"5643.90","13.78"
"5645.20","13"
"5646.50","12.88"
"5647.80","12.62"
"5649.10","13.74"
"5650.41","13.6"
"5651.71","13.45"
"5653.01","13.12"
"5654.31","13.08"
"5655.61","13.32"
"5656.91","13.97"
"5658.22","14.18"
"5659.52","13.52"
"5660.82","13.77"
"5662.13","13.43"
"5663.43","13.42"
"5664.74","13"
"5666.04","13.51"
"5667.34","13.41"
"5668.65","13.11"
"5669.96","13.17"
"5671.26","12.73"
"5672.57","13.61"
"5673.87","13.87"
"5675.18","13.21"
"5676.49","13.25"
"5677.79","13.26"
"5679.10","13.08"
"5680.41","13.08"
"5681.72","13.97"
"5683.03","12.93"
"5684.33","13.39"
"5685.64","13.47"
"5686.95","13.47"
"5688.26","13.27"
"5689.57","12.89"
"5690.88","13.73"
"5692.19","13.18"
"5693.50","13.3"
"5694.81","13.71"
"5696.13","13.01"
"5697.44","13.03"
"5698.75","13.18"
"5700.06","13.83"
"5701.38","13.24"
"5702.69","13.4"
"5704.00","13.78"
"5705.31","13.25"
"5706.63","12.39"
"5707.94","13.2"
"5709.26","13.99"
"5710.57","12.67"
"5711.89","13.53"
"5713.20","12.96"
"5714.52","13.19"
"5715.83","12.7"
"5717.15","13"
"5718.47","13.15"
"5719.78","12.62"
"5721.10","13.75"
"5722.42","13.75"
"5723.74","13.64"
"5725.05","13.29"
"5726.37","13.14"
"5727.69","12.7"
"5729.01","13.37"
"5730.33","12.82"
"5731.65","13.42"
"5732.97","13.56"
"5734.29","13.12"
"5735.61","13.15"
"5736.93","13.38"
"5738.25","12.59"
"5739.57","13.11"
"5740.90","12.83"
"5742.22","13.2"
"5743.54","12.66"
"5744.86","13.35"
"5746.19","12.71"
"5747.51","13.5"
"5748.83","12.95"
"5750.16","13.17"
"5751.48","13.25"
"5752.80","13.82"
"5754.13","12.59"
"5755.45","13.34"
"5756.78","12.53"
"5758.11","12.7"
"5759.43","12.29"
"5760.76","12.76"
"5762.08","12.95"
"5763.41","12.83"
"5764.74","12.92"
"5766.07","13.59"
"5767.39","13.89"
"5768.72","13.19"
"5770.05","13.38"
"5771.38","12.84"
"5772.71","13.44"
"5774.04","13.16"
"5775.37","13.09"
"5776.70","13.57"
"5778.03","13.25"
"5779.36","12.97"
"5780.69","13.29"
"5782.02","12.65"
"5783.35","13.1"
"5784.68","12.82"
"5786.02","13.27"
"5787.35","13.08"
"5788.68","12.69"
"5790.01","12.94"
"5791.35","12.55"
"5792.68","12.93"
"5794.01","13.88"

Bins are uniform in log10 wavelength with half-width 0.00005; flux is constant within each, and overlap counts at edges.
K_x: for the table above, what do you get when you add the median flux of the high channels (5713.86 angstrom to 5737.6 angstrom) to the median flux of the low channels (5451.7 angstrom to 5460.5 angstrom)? 26.5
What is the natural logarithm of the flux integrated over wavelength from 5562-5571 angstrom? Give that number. 4.79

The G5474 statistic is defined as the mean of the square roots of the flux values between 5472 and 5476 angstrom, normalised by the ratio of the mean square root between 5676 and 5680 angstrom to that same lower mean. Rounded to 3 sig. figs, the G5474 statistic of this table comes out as 3.81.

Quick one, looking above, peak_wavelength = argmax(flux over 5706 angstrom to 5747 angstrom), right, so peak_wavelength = 5709.26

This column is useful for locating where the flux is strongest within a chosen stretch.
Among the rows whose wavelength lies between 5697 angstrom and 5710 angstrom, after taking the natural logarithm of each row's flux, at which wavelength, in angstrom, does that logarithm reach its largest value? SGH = 5709.26 angstrom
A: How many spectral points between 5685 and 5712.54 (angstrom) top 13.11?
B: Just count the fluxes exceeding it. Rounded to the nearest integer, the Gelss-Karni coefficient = 16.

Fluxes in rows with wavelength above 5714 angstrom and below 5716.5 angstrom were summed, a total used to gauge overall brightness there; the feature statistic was 25.9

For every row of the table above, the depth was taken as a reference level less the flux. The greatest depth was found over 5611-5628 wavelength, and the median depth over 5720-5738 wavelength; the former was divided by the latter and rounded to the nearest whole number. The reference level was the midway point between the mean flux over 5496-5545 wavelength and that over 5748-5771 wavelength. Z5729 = -8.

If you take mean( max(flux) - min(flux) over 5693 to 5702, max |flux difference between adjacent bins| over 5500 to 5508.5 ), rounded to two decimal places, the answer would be 0.75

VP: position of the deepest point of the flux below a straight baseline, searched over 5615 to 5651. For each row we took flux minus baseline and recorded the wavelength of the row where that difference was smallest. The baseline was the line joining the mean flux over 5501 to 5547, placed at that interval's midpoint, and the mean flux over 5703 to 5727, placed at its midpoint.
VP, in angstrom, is 5617.97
